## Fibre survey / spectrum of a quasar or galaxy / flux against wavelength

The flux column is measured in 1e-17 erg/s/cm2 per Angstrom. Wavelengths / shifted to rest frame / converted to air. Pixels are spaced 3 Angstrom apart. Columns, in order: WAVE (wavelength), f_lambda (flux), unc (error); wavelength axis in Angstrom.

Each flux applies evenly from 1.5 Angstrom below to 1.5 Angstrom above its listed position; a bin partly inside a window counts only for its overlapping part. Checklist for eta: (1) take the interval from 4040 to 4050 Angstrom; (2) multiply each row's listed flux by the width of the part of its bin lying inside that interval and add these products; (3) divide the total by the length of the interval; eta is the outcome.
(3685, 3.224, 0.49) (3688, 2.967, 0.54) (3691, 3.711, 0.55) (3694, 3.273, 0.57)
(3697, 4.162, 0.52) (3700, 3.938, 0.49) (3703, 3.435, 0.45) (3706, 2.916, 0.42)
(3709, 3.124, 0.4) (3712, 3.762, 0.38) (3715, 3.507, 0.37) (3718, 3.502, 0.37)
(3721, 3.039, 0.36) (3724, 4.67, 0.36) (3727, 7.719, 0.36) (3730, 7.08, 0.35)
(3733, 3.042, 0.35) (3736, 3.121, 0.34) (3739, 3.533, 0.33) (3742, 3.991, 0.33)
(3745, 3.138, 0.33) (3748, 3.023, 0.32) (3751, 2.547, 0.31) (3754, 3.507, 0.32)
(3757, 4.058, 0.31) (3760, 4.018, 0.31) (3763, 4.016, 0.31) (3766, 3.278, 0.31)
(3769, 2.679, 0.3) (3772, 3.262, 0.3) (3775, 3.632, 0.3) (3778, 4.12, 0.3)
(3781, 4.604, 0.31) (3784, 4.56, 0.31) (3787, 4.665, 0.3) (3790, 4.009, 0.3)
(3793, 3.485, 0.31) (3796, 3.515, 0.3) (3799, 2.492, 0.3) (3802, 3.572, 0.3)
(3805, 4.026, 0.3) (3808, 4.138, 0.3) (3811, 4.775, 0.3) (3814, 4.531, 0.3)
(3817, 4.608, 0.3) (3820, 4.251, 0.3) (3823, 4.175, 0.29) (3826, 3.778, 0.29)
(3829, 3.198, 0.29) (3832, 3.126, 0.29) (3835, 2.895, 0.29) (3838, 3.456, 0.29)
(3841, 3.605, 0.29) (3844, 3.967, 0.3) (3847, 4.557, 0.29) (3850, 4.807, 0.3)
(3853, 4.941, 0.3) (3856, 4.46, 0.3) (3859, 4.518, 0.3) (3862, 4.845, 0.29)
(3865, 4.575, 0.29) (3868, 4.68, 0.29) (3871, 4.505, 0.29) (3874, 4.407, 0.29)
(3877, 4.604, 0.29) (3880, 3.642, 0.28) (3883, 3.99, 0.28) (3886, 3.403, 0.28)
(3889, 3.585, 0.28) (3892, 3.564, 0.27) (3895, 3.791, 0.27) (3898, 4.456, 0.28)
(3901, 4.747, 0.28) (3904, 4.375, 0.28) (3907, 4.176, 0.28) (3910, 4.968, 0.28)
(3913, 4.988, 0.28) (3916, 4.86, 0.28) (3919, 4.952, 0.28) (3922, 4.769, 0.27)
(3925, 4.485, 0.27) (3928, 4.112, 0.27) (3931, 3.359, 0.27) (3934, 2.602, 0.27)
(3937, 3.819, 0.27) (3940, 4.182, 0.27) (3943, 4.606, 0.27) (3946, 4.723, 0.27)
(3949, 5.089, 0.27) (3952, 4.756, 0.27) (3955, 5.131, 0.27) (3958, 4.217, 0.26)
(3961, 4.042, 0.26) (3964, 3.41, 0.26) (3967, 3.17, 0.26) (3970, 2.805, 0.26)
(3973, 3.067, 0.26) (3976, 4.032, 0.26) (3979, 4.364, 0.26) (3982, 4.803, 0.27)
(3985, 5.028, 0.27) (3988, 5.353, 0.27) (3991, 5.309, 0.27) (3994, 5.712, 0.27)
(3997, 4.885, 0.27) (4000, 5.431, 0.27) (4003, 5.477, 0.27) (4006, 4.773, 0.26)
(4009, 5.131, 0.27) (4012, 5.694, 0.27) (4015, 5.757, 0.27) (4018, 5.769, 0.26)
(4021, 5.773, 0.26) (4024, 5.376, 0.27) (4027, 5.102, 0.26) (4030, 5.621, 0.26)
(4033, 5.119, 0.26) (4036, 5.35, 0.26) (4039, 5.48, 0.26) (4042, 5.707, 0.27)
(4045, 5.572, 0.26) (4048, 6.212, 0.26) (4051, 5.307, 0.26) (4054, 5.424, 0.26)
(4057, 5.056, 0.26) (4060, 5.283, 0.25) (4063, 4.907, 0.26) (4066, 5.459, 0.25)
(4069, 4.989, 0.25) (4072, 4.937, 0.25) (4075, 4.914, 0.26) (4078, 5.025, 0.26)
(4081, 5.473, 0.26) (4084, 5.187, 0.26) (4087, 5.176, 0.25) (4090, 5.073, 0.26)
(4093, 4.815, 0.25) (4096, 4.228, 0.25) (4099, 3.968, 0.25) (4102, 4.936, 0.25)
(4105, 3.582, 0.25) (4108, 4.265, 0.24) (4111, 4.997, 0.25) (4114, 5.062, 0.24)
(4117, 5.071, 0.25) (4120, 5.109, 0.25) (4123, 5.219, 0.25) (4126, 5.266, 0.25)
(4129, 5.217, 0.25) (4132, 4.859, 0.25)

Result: 5.8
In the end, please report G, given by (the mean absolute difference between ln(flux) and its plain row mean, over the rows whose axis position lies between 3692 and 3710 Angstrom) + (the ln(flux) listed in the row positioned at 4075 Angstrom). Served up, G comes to 1.70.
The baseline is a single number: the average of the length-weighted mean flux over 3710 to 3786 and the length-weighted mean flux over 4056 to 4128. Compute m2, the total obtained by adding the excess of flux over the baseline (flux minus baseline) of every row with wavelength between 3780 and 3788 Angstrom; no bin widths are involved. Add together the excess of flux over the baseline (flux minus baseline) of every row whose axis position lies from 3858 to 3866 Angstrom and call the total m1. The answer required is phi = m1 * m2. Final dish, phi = 0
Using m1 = 0.7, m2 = 1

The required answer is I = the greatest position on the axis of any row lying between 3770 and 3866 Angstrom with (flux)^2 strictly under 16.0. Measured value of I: 3844 Angstrom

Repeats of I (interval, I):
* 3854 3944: 3937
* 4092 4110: 4105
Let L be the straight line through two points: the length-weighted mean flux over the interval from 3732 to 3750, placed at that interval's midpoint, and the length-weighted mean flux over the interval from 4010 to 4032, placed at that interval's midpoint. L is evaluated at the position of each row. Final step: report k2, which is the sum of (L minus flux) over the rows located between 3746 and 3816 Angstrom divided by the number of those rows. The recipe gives -0.14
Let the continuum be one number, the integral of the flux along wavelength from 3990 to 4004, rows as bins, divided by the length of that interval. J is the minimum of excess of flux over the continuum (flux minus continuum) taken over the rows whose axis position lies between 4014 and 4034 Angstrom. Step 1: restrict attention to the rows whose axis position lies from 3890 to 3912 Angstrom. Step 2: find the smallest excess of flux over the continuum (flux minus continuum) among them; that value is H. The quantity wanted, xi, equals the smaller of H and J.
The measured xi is -1.8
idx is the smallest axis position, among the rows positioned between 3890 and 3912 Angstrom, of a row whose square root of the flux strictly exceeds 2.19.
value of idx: 3910 Angstrom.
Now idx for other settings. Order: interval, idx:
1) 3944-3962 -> 3949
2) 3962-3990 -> 3982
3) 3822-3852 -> 3850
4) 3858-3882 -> 3862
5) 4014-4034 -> 4015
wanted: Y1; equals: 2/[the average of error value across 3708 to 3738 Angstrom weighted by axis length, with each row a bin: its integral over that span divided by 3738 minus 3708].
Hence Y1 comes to 5.5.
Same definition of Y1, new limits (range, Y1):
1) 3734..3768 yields 6.2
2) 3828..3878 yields 6.8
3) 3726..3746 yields 5.9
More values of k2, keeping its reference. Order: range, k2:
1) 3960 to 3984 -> 1.45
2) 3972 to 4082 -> 0.40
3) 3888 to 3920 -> 0.21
